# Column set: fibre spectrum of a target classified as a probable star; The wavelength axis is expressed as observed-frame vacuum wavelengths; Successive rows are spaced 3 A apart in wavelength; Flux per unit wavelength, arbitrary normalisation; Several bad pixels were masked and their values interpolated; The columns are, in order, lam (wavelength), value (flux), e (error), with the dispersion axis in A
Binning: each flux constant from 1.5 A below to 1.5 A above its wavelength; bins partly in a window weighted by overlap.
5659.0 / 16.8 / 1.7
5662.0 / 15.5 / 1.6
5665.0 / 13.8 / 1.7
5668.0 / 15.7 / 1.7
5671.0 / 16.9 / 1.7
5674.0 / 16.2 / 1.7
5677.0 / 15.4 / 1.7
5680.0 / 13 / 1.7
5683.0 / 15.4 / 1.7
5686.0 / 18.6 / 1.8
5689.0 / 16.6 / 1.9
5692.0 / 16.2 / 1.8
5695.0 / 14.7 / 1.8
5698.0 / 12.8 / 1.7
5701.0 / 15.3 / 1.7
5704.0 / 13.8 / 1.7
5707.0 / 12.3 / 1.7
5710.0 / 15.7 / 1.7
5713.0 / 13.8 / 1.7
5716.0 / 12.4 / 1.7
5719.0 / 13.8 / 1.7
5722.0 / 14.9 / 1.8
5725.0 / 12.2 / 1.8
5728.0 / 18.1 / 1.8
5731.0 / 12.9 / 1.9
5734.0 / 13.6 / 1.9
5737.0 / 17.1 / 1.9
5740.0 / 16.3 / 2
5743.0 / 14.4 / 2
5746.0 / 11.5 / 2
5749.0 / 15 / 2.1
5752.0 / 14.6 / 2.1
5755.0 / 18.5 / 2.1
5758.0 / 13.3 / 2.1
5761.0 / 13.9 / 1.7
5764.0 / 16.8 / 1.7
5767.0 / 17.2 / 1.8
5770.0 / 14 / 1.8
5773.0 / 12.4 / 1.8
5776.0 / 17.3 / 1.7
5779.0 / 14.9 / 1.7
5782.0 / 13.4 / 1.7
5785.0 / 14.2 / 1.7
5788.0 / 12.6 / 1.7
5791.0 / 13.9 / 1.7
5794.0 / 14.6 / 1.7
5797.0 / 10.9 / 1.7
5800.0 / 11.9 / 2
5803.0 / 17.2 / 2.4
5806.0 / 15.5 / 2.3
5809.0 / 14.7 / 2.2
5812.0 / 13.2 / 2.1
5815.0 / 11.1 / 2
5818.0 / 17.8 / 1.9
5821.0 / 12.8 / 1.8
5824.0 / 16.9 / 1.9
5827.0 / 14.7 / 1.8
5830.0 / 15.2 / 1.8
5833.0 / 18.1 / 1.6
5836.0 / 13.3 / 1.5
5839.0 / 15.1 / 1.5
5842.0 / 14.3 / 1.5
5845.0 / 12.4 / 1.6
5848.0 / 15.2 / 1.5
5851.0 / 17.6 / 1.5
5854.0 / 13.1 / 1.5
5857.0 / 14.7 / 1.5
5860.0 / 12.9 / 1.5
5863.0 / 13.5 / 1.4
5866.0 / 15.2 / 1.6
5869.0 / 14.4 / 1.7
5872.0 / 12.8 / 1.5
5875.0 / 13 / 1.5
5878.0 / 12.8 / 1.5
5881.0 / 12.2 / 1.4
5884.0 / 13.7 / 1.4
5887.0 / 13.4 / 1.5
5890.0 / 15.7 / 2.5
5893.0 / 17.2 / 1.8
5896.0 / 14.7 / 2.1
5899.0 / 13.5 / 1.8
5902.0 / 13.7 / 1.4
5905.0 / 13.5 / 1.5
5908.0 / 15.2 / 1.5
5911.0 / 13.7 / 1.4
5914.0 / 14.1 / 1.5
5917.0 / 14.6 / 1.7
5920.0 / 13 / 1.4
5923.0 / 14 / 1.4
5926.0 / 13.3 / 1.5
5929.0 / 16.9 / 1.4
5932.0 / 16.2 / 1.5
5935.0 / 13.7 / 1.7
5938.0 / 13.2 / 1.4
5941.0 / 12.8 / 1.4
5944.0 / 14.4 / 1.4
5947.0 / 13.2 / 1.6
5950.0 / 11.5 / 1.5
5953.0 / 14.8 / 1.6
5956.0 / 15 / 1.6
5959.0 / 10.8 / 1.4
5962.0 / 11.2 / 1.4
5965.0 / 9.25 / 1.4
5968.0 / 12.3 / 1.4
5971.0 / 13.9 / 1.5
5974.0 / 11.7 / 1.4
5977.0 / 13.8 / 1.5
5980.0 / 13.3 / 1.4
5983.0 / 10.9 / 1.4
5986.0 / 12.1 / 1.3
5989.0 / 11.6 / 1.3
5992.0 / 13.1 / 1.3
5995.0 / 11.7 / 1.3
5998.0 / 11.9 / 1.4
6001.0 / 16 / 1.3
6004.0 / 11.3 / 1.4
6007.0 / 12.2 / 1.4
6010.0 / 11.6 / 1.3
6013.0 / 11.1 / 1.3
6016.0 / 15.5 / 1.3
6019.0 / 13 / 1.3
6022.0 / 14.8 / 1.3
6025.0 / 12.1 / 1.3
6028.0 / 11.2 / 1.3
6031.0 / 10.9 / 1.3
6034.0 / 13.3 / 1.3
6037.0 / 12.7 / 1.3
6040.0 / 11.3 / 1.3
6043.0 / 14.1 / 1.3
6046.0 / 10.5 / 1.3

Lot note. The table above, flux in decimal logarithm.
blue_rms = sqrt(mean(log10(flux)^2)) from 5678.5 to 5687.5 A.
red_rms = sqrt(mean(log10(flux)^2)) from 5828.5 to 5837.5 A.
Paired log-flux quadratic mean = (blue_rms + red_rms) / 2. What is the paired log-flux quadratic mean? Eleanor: 1.191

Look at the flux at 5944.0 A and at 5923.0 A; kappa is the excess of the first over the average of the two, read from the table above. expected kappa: 0.2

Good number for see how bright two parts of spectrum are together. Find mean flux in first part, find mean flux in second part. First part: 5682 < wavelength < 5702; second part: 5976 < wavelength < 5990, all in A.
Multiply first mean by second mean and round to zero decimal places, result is 193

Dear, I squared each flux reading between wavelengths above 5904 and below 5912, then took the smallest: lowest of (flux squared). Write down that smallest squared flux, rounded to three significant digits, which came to 182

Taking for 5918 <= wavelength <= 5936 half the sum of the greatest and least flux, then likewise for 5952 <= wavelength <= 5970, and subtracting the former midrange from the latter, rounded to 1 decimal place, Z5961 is -2.8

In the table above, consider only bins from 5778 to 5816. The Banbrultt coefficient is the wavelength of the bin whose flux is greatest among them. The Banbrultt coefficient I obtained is 5803.0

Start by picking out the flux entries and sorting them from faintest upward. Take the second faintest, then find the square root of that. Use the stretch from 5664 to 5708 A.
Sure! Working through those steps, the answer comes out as 3.58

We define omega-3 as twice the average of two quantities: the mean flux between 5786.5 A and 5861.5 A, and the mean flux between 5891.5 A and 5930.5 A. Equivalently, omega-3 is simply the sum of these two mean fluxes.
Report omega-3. 28.8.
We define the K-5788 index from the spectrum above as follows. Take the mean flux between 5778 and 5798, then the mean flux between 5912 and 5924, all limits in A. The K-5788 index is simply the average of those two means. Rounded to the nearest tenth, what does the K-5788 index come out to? 13.7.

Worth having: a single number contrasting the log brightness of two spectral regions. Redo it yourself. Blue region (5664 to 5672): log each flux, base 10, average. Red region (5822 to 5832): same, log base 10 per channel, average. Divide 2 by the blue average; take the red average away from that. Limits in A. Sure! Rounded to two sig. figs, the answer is 0.49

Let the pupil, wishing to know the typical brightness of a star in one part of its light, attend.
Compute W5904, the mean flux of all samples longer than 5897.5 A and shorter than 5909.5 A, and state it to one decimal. 14.0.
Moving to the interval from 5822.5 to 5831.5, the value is 15.6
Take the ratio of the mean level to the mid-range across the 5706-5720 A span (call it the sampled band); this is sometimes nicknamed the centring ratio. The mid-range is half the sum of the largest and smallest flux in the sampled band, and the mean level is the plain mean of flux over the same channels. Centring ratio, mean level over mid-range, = 0.97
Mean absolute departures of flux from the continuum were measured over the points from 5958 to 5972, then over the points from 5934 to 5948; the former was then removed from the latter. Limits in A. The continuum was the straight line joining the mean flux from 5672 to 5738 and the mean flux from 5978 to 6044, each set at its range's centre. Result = -1.3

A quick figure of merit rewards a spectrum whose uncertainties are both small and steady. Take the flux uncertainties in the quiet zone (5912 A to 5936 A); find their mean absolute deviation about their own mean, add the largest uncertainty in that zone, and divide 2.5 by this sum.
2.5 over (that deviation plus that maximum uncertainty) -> 1.39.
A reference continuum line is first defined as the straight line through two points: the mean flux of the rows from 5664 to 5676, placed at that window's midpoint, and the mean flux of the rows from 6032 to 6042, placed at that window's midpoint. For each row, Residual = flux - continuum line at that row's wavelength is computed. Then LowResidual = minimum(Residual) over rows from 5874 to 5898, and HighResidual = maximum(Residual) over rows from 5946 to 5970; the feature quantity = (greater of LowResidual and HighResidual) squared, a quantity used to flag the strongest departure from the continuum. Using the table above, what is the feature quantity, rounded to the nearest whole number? 3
